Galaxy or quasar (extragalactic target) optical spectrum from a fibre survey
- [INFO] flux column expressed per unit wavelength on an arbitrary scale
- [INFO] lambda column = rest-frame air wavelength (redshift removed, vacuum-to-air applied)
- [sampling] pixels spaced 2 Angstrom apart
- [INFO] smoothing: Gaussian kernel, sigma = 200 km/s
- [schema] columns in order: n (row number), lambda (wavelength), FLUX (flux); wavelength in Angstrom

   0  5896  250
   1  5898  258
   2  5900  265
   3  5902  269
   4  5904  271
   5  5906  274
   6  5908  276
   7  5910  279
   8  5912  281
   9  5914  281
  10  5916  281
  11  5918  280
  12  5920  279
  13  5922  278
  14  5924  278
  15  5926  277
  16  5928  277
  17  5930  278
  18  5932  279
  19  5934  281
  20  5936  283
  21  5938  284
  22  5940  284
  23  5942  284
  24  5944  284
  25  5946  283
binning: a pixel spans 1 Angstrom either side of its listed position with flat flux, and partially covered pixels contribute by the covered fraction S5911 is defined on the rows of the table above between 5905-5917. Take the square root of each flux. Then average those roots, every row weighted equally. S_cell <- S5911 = 16.7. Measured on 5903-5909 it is 16.5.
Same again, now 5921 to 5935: 16.7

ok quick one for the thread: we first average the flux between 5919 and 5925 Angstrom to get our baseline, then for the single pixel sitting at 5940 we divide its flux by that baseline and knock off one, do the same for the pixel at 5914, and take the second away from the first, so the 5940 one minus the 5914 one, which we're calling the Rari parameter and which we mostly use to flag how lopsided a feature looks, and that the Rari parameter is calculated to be 0.011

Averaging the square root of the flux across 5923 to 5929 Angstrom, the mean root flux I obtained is 16.7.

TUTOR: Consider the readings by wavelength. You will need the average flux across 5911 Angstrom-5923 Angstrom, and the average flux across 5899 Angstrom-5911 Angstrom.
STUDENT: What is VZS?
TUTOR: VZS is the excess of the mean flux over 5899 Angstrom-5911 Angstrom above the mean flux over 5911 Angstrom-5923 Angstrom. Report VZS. -8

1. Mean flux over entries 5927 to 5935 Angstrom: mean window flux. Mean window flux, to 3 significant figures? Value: 279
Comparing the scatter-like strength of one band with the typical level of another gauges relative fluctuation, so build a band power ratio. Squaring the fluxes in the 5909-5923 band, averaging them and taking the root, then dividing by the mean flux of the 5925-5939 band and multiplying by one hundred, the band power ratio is 100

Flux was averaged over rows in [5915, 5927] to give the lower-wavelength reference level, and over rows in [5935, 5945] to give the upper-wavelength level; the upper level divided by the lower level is 1.02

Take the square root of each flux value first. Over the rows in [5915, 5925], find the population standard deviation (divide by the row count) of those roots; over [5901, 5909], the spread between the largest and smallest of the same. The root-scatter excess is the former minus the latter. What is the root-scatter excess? -0.18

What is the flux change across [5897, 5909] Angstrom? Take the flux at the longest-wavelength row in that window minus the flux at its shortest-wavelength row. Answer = 18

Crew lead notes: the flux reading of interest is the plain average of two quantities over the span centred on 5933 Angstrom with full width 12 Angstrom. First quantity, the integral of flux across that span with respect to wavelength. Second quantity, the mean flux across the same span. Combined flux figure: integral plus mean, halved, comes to 1822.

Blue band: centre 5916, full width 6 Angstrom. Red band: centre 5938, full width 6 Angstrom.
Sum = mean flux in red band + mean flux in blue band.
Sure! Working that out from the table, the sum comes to 564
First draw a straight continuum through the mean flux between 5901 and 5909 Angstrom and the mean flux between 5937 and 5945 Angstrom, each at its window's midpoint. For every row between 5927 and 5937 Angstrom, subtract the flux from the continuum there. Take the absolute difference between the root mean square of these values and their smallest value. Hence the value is 2.6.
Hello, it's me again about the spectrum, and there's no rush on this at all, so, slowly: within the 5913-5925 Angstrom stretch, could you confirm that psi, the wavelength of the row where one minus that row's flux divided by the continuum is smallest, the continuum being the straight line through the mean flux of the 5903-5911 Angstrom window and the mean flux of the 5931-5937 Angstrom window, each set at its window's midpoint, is 5914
